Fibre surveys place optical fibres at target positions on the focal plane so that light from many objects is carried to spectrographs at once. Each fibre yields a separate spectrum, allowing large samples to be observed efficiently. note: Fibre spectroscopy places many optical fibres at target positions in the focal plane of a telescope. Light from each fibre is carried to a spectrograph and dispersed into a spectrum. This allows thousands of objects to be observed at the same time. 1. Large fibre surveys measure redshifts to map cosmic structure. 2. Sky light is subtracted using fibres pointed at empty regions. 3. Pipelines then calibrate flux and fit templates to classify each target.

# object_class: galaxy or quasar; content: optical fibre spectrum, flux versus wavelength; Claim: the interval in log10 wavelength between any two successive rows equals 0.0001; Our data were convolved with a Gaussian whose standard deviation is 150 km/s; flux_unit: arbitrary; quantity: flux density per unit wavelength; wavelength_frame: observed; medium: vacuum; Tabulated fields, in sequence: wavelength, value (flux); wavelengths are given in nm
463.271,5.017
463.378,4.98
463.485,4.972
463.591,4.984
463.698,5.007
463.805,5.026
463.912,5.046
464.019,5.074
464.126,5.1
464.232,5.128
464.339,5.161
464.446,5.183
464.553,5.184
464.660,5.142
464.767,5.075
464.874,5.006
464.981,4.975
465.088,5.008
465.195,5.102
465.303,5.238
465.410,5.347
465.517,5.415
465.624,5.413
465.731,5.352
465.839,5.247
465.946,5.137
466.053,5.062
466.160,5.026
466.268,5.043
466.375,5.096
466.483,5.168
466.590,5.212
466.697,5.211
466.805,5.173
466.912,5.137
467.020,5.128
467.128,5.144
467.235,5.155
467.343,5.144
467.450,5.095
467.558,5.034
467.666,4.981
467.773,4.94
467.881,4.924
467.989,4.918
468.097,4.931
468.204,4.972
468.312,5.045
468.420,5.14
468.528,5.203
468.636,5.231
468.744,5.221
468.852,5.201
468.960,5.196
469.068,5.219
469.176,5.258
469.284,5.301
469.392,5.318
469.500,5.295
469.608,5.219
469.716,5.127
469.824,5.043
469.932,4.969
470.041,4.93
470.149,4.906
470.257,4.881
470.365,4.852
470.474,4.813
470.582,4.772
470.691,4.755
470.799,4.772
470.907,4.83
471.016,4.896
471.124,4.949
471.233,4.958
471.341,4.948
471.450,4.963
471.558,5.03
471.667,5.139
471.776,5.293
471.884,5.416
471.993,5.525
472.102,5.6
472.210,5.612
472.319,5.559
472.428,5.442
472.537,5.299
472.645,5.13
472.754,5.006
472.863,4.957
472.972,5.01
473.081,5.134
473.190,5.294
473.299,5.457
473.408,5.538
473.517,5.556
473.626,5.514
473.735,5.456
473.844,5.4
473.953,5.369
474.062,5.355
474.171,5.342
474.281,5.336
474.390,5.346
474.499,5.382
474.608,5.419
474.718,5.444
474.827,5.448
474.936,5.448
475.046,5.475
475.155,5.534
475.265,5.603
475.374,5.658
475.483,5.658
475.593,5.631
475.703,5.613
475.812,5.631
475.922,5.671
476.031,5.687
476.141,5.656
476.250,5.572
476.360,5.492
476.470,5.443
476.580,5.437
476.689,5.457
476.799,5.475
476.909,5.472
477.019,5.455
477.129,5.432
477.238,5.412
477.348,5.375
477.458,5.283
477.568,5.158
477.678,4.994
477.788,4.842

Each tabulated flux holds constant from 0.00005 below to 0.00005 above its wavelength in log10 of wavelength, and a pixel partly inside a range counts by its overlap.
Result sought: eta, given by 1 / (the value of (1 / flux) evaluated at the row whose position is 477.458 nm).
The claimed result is 5.28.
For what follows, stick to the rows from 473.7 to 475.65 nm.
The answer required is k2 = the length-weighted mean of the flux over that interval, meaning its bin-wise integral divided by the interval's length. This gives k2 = 5.46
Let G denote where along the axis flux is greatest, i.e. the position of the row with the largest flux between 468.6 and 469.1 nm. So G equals 468.636 nm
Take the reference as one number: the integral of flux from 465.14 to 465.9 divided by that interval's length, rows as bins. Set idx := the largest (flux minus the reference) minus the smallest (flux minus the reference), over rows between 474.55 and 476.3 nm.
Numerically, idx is 0.27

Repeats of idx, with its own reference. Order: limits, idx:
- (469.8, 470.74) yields 0.29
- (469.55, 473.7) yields 0.86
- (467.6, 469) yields 0.31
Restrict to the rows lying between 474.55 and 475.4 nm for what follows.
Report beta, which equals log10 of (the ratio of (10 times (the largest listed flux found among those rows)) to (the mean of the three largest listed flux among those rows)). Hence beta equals 1.005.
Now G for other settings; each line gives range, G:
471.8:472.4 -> 472.210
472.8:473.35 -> 473.299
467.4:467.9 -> 467.450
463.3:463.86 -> 463.805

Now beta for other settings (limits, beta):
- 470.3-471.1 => 1.003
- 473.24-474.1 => 1.002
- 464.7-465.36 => 1.008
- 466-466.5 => 1.005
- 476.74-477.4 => 1.001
